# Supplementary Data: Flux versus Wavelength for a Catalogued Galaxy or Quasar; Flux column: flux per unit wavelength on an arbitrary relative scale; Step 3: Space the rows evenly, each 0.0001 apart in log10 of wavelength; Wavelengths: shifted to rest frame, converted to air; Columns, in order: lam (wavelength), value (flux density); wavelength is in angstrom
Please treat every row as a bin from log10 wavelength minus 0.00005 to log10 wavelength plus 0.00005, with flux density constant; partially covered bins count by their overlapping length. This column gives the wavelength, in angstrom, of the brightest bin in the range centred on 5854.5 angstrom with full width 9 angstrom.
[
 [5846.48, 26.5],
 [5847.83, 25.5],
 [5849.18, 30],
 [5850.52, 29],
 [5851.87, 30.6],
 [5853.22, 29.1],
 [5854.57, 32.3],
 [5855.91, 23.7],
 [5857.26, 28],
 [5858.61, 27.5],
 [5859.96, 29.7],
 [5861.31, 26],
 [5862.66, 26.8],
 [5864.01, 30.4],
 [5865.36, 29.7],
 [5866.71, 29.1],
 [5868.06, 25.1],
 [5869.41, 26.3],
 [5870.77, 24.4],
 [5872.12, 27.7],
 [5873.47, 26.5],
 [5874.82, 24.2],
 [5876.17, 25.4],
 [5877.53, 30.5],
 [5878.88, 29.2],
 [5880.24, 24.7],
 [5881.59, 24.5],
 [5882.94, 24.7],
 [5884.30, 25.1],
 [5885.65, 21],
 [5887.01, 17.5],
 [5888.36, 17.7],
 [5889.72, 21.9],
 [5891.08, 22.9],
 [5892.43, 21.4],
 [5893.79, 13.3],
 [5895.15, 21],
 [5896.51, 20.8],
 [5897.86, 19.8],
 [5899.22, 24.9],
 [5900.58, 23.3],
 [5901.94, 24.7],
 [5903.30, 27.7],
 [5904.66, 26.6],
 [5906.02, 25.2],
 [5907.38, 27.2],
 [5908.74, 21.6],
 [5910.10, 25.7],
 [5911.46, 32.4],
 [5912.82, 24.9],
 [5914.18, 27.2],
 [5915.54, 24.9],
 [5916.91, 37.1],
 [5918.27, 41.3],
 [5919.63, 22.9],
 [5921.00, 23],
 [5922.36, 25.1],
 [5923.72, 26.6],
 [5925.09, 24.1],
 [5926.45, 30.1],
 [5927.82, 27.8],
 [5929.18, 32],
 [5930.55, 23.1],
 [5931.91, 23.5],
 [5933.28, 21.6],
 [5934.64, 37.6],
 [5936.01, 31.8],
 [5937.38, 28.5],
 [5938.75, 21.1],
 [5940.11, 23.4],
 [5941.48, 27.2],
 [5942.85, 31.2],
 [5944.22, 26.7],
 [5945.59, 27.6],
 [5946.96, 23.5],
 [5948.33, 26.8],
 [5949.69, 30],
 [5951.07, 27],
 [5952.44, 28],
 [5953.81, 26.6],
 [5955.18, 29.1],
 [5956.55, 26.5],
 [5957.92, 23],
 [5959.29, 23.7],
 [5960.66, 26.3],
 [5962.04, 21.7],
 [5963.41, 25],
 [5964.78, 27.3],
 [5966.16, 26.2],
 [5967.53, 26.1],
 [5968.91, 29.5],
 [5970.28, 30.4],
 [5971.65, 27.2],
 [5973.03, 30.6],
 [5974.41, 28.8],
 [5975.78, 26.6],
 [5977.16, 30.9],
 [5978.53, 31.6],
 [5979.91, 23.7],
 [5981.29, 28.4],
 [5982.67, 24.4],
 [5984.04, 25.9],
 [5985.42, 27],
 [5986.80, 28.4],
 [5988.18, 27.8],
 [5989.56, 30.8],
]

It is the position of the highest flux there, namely 5854.57 angstrom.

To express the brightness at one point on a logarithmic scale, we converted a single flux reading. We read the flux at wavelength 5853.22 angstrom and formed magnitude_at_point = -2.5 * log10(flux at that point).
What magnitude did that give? -3.66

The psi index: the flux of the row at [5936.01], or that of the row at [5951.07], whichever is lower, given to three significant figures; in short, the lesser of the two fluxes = 27.0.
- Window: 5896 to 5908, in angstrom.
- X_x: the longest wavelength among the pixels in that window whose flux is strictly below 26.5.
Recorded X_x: 5906.02 angstrom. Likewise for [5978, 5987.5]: 5984.04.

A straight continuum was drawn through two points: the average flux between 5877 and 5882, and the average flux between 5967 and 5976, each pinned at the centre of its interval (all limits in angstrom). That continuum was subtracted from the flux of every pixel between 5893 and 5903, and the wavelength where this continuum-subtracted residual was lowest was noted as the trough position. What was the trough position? 5893.79 angstrom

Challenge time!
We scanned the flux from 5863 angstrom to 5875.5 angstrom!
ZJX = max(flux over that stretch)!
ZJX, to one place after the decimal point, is 30.4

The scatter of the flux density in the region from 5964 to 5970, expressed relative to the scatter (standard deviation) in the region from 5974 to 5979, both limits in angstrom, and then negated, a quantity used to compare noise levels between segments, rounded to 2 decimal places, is -0.70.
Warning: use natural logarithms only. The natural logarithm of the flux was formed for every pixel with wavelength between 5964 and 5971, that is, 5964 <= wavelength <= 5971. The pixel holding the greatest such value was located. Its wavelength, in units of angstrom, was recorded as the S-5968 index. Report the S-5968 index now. 5970.28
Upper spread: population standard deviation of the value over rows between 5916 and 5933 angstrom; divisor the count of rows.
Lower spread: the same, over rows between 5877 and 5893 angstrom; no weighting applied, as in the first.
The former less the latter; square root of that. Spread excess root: 1.4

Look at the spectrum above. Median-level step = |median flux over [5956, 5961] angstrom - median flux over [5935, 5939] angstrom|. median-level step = 3.5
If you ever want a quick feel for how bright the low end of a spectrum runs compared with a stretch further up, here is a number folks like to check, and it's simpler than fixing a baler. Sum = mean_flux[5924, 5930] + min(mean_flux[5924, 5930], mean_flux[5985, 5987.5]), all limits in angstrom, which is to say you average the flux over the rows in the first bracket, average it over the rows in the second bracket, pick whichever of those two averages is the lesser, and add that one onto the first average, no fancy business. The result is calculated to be 56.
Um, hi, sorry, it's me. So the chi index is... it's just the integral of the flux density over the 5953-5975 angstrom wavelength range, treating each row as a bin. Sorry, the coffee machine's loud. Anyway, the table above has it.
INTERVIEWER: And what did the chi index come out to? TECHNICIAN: 588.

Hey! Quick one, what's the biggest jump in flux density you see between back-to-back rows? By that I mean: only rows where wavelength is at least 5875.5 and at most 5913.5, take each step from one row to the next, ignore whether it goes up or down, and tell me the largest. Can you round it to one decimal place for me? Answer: 8.1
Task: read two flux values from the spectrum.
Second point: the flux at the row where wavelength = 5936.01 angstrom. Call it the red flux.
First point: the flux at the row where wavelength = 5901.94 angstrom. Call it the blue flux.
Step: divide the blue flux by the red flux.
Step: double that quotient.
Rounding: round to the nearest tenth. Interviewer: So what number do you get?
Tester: 1.6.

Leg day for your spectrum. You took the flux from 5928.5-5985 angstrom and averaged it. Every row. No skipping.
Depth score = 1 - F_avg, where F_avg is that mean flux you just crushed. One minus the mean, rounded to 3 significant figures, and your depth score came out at -26.1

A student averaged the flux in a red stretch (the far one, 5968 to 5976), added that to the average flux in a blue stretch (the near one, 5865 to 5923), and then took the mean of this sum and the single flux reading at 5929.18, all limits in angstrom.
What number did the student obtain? 43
